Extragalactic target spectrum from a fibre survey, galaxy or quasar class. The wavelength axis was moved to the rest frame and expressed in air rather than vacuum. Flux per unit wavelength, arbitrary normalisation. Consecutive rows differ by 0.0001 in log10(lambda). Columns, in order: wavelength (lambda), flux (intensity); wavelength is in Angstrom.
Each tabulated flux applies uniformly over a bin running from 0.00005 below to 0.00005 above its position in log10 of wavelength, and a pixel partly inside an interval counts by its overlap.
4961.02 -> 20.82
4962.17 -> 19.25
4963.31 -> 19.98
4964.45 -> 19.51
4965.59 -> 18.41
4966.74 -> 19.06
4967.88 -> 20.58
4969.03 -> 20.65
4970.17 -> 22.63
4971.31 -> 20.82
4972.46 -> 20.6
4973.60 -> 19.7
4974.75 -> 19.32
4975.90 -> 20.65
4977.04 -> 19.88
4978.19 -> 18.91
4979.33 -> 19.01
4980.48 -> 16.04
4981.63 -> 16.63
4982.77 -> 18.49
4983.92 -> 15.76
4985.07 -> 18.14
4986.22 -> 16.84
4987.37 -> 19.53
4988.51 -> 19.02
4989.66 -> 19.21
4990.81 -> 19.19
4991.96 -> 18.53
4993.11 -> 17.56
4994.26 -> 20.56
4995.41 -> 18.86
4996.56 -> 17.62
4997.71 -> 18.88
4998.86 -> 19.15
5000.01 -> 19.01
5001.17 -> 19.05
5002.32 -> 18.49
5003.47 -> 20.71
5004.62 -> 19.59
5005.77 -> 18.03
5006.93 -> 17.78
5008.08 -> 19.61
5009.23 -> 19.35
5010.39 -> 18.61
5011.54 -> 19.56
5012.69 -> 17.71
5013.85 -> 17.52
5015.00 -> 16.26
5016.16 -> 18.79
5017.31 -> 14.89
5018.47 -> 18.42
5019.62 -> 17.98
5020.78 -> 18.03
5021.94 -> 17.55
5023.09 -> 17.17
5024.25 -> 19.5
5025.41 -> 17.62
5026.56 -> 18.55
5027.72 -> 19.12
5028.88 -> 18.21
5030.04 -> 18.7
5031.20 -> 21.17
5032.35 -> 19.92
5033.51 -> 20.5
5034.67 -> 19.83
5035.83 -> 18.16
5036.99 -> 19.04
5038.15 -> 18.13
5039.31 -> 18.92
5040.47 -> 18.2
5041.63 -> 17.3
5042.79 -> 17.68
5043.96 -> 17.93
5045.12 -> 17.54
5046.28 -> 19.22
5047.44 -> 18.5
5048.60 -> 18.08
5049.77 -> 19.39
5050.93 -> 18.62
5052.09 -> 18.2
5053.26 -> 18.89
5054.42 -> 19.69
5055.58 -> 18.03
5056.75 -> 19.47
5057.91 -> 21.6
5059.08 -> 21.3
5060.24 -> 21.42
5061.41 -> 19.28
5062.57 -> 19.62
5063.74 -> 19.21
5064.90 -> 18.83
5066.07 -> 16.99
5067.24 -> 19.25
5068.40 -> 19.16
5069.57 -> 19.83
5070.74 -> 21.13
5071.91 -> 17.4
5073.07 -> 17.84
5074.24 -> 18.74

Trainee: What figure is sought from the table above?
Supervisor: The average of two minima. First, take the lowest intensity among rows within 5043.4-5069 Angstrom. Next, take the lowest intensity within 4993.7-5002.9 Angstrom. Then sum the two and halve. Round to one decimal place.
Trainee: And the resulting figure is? 17.3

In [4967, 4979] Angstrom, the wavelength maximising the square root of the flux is 4970.17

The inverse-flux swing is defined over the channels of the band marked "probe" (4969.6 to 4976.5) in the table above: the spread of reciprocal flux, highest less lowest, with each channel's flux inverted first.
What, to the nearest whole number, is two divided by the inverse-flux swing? 264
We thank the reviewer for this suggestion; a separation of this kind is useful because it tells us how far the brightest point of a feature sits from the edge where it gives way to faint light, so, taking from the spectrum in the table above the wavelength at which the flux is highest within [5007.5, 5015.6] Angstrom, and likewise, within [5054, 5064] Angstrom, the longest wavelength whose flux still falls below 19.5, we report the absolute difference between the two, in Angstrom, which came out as 55.7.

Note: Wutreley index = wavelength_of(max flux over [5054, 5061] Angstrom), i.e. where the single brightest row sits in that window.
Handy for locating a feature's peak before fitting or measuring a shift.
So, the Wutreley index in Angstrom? 5057.91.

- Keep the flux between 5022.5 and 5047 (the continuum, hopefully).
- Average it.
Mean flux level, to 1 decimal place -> 18.7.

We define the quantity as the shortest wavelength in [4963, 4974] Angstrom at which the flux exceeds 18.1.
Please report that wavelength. 4963.31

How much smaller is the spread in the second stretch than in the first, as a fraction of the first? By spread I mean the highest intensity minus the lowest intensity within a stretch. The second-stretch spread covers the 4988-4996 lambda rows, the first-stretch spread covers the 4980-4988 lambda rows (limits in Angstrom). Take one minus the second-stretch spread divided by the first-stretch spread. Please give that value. 0.2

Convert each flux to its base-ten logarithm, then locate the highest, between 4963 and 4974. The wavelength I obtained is 4970.17 Angstrom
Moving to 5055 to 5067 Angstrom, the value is 5057.91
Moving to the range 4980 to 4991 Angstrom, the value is 4987.37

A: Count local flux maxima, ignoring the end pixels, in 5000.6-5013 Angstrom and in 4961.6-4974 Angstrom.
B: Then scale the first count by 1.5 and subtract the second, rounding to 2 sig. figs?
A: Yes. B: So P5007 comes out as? 2.5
